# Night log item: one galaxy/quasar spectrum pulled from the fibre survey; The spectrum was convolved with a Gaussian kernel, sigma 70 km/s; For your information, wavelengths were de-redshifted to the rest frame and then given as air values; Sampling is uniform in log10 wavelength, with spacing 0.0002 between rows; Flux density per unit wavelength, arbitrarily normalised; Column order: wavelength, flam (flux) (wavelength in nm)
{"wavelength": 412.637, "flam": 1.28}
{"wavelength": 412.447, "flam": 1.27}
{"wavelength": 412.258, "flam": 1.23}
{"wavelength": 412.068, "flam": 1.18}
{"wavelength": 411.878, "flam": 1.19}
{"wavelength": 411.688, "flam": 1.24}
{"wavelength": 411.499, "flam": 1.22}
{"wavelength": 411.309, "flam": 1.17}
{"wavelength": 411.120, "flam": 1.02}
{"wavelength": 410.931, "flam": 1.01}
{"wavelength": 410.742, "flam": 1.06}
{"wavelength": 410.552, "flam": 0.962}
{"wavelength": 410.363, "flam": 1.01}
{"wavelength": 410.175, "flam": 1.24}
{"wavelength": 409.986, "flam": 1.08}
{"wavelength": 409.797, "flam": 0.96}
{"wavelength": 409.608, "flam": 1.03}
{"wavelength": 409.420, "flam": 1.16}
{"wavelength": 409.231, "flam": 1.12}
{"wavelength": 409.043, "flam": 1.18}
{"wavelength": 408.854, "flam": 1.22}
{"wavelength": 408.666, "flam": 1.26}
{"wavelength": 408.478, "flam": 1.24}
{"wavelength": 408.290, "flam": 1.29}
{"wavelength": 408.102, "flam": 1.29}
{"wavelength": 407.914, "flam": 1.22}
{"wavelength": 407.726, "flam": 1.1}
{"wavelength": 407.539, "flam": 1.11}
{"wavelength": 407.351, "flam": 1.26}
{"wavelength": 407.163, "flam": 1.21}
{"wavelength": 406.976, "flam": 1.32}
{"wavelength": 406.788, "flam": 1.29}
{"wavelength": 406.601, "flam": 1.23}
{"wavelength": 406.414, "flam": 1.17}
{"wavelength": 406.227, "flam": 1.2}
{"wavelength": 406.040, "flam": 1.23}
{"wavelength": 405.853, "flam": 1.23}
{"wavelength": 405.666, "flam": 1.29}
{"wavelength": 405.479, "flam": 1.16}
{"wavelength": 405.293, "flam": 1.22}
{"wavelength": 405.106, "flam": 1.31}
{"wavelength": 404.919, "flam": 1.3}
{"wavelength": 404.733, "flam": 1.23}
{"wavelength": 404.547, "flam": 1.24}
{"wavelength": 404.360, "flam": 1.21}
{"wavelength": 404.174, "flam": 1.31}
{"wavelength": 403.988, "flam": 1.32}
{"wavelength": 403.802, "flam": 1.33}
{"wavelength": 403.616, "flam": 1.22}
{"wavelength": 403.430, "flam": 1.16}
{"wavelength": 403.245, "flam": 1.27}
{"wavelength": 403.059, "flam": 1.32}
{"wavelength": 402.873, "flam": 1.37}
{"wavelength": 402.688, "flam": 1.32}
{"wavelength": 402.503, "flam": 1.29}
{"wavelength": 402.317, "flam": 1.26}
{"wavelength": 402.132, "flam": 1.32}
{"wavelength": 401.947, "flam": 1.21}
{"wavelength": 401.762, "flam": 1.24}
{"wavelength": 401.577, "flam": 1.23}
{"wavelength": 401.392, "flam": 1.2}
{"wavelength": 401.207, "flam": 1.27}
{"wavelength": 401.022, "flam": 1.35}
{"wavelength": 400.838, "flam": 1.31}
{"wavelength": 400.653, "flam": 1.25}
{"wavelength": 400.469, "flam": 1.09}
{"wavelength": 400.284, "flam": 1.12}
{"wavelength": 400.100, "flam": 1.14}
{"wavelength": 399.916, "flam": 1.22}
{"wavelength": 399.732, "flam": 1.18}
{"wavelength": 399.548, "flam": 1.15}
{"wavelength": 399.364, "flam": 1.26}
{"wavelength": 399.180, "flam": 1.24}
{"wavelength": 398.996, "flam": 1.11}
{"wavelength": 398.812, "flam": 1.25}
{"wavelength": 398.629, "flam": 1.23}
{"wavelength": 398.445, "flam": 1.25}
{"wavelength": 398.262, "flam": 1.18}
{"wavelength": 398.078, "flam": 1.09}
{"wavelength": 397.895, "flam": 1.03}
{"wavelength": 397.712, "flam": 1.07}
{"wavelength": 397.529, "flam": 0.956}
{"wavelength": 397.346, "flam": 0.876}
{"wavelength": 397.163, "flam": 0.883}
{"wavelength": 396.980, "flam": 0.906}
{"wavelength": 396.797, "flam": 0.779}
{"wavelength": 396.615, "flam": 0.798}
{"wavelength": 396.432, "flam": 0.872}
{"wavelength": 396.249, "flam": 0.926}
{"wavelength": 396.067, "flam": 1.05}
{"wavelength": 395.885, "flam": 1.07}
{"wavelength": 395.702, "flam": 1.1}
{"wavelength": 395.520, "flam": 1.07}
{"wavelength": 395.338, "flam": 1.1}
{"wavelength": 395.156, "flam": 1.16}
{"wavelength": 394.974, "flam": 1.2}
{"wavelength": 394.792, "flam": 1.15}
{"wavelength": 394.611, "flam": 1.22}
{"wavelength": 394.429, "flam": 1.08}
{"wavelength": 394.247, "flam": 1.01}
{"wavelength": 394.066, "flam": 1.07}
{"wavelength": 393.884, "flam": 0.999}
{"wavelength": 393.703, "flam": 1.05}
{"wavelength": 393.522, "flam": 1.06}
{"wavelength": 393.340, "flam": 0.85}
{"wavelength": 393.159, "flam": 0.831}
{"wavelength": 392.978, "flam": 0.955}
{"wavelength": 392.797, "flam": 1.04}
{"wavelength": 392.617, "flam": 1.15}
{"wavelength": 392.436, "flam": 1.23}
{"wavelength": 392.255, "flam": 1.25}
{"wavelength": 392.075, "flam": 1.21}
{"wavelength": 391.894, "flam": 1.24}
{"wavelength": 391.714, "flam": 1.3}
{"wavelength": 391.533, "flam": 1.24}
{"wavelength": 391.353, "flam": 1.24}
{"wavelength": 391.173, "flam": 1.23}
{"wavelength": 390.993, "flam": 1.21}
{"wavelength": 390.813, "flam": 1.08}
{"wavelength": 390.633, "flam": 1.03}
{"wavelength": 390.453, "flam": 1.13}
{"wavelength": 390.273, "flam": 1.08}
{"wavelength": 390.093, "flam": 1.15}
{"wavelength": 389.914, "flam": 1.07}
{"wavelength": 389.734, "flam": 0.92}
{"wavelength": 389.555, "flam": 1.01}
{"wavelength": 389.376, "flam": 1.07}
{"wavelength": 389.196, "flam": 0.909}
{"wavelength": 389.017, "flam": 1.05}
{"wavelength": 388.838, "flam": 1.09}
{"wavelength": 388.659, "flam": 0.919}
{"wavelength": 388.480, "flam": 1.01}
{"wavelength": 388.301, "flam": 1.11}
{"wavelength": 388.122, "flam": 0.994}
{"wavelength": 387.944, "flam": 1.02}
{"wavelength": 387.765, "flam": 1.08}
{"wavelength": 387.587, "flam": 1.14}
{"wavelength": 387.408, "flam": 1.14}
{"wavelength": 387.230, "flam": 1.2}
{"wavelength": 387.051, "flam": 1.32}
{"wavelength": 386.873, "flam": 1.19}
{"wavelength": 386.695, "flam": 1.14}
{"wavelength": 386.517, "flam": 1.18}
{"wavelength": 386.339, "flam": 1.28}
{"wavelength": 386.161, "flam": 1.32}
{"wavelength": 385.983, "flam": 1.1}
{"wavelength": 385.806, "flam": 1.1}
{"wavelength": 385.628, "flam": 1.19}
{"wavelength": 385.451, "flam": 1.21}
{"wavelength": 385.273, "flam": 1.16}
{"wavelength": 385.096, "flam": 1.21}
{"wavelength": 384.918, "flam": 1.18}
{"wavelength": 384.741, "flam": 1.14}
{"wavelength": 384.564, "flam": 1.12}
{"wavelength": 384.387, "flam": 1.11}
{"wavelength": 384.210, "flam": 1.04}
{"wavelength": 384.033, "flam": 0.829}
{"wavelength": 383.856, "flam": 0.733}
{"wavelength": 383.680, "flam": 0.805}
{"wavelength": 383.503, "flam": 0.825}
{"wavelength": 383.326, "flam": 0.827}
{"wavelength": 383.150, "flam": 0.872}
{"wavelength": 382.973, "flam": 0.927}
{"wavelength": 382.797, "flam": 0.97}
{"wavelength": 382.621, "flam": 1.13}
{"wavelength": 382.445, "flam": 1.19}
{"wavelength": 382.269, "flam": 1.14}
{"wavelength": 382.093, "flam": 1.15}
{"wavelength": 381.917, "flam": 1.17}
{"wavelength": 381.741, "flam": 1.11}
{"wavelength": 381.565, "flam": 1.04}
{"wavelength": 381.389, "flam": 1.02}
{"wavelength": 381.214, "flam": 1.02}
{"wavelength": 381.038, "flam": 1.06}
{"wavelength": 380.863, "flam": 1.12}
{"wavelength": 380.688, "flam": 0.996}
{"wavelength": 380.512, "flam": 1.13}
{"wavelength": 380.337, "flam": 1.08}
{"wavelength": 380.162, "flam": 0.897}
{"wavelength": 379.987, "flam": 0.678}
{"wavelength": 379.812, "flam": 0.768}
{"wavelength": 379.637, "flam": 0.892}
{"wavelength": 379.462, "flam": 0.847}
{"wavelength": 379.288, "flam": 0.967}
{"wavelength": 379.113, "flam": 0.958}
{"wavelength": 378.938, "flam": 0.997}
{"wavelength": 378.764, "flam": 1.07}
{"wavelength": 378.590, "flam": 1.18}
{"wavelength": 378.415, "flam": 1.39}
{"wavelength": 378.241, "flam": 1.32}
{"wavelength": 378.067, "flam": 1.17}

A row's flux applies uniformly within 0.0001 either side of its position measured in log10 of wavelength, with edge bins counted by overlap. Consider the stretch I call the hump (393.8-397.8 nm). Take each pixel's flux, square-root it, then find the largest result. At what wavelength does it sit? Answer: 394.611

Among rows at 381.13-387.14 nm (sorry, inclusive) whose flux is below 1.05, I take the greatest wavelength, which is 384.210 nm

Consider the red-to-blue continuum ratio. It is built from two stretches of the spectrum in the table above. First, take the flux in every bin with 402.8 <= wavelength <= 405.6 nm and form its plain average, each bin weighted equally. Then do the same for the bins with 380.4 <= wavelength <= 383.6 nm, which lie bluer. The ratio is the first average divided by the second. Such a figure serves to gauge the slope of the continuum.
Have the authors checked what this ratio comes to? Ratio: 1.22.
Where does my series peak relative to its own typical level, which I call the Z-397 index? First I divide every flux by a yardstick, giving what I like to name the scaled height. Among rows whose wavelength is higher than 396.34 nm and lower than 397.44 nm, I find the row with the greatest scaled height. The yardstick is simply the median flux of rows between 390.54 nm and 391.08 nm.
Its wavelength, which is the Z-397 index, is 396.980 nm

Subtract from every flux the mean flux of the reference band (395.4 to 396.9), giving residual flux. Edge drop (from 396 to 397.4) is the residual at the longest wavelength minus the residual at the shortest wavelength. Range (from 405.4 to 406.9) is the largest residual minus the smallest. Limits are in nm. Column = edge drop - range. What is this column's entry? -0.30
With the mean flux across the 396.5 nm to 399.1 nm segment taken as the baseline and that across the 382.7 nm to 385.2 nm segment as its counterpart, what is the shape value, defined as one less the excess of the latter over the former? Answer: 1.06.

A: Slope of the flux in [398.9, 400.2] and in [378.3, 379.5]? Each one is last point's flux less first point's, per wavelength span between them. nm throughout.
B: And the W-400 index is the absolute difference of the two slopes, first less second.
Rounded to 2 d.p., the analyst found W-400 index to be 0.55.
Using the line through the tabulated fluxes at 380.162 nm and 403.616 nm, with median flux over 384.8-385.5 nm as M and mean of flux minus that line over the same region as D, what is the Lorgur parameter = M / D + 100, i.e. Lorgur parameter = 105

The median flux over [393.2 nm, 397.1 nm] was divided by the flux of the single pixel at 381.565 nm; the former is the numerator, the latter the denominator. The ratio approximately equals 1.02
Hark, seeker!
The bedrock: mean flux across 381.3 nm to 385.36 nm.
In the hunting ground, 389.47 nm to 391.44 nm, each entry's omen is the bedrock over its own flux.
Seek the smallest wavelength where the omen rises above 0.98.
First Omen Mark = 389.555 nm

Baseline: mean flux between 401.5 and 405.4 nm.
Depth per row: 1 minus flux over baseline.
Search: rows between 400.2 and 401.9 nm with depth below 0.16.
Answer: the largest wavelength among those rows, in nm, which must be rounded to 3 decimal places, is 401.762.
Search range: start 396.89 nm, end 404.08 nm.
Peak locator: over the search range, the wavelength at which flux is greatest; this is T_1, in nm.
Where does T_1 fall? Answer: 402.873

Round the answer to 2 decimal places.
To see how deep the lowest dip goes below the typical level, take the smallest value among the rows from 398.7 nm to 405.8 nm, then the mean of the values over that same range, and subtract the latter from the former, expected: -0.15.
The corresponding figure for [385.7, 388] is -0.15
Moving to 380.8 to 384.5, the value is -0.27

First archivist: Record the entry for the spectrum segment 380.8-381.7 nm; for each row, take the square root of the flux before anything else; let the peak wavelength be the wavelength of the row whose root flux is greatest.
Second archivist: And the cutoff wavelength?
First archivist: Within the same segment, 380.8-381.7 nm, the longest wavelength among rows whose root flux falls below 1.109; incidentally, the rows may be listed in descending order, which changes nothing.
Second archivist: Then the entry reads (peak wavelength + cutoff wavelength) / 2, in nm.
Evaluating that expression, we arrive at 381.21 nm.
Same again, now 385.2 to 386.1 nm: 385.72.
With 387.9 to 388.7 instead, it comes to 388.48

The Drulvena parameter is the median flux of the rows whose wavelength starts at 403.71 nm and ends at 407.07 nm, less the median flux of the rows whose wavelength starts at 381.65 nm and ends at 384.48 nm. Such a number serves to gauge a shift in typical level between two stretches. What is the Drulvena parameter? 0.23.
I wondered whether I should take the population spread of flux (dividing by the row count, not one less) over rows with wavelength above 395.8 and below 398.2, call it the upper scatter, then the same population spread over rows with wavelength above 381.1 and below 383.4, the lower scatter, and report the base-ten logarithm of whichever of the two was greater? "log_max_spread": -0.95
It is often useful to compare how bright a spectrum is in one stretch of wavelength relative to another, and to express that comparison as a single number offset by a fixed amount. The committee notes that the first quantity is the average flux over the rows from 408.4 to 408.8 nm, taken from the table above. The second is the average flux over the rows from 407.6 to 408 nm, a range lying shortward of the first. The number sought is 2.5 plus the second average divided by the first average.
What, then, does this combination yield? 3.43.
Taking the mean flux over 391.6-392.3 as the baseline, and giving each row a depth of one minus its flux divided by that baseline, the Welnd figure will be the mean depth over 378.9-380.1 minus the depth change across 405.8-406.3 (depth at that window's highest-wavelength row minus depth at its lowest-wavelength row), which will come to 0.28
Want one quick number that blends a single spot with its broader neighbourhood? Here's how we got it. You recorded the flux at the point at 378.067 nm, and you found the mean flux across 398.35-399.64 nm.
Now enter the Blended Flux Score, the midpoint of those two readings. 1.19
